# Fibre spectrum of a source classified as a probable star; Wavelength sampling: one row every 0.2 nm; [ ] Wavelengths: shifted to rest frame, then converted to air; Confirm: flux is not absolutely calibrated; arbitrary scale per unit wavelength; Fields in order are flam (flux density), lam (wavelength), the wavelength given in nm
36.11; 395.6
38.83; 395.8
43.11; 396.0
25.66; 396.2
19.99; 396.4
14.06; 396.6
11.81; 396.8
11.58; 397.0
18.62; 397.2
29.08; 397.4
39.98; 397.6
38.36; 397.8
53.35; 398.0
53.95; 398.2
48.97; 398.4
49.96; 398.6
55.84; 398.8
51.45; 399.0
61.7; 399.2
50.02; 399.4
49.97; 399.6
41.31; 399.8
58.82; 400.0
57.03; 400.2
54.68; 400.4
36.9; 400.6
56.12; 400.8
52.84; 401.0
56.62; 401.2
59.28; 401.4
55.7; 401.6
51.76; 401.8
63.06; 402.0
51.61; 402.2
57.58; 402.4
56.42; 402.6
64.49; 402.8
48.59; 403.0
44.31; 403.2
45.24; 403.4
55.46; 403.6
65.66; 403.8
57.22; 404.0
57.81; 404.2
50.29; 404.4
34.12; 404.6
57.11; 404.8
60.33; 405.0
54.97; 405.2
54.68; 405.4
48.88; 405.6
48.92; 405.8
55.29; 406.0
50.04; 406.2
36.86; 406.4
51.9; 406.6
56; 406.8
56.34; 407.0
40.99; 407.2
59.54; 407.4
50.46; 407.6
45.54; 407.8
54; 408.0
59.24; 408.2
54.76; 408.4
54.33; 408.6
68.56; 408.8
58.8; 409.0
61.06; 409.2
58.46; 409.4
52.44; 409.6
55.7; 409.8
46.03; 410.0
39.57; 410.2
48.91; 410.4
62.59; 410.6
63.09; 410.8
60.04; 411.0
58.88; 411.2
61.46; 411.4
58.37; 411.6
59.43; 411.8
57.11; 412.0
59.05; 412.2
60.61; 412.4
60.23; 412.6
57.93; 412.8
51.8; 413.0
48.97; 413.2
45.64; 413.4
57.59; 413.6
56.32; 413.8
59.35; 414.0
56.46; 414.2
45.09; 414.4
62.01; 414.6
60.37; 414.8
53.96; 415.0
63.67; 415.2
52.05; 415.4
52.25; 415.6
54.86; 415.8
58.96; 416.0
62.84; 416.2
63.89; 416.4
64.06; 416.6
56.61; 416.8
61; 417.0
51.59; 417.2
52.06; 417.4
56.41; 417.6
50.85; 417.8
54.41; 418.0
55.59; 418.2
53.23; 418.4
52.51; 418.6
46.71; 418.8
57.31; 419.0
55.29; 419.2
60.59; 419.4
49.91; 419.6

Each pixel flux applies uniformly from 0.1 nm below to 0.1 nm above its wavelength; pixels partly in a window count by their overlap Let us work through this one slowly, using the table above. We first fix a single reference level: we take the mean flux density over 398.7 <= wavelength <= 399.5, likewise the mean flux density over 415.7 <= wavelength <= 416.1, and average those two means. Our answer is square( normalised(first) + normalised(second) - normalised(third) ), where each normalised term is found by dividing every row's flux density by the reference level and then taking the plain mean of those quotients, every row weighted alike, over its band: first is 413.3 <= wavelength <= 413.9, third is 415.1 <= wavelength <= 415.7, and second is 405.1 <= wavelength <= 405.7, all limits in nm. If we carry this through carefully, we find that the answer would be 0.80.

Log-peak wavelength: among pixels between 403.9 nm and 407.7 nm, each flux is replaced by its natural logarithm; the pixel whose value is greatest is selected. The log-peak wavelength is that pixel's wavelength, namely 405.0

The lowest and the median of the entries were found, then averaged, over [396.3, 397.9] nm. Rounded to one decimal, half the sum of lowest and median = 15.4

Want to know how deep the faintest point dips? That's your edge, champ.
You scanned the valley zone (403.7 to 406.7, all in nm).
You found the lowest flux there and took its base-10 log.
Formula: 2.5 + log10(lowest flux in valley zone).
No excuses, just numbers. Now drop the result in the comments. 4.03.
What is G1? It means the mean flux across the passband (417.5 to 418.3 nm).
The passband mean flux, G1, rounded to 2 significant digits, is 54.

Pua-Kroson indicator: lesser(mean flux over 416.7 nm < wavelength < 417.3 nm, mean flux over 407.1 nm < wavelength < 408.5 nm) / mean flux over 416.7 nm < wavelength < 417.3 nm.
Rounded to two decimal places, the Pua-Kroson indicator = 0.92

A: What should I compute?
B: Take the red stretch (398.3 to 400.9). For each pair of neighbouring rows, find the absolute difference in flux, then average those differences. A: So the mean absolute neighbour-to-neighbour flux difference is 8.4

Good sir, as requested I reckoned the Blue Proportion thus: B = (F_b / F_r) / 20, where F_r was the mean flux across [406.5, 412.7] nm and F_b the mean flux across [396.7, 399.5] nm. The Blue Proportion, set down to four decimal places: 0.0367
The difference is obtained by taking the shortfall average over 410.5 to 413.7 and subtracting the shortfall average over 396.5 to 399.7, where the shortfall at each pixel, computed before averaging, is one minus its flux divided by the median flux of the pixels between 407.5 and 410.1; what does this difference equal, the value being -0.32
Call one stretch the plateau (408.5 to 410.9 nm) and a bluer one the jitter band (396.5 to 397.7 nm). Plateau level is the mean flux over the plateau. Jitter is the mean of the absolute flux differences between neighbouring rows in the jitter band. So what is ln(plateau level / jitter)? 2.20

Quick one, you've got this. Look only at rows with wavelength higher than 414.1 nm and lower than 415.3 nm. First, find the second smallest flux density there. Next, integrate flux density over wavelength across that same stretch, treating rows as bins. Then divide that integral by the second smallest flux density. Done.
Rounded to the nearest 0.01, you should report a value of 1.27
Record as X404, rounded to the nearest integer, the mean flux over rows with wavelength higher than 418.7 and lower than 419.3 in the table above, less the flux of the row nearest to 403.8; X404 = -13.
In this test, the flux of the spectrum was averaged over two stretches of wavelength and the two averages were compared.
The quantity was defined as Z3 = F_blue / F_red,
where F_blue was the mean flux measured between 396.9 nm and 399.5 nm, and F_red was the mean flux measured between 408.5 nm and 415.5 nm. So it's 0.77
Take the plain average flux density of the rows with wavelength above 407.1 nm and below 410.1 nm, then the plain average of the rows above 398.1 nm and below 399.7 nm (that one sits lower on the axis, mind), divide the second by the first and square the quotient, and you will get 0.931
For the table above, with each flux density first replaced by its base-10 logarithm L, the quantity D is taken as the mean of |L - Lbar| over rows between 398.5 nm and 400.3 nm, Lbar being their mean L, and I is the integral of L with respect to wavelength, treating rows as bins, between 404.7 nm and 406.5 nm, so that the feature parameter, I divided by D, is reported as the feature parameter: 77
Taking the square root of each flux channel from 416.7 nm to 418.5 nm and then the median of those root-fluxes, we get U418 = 7.38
